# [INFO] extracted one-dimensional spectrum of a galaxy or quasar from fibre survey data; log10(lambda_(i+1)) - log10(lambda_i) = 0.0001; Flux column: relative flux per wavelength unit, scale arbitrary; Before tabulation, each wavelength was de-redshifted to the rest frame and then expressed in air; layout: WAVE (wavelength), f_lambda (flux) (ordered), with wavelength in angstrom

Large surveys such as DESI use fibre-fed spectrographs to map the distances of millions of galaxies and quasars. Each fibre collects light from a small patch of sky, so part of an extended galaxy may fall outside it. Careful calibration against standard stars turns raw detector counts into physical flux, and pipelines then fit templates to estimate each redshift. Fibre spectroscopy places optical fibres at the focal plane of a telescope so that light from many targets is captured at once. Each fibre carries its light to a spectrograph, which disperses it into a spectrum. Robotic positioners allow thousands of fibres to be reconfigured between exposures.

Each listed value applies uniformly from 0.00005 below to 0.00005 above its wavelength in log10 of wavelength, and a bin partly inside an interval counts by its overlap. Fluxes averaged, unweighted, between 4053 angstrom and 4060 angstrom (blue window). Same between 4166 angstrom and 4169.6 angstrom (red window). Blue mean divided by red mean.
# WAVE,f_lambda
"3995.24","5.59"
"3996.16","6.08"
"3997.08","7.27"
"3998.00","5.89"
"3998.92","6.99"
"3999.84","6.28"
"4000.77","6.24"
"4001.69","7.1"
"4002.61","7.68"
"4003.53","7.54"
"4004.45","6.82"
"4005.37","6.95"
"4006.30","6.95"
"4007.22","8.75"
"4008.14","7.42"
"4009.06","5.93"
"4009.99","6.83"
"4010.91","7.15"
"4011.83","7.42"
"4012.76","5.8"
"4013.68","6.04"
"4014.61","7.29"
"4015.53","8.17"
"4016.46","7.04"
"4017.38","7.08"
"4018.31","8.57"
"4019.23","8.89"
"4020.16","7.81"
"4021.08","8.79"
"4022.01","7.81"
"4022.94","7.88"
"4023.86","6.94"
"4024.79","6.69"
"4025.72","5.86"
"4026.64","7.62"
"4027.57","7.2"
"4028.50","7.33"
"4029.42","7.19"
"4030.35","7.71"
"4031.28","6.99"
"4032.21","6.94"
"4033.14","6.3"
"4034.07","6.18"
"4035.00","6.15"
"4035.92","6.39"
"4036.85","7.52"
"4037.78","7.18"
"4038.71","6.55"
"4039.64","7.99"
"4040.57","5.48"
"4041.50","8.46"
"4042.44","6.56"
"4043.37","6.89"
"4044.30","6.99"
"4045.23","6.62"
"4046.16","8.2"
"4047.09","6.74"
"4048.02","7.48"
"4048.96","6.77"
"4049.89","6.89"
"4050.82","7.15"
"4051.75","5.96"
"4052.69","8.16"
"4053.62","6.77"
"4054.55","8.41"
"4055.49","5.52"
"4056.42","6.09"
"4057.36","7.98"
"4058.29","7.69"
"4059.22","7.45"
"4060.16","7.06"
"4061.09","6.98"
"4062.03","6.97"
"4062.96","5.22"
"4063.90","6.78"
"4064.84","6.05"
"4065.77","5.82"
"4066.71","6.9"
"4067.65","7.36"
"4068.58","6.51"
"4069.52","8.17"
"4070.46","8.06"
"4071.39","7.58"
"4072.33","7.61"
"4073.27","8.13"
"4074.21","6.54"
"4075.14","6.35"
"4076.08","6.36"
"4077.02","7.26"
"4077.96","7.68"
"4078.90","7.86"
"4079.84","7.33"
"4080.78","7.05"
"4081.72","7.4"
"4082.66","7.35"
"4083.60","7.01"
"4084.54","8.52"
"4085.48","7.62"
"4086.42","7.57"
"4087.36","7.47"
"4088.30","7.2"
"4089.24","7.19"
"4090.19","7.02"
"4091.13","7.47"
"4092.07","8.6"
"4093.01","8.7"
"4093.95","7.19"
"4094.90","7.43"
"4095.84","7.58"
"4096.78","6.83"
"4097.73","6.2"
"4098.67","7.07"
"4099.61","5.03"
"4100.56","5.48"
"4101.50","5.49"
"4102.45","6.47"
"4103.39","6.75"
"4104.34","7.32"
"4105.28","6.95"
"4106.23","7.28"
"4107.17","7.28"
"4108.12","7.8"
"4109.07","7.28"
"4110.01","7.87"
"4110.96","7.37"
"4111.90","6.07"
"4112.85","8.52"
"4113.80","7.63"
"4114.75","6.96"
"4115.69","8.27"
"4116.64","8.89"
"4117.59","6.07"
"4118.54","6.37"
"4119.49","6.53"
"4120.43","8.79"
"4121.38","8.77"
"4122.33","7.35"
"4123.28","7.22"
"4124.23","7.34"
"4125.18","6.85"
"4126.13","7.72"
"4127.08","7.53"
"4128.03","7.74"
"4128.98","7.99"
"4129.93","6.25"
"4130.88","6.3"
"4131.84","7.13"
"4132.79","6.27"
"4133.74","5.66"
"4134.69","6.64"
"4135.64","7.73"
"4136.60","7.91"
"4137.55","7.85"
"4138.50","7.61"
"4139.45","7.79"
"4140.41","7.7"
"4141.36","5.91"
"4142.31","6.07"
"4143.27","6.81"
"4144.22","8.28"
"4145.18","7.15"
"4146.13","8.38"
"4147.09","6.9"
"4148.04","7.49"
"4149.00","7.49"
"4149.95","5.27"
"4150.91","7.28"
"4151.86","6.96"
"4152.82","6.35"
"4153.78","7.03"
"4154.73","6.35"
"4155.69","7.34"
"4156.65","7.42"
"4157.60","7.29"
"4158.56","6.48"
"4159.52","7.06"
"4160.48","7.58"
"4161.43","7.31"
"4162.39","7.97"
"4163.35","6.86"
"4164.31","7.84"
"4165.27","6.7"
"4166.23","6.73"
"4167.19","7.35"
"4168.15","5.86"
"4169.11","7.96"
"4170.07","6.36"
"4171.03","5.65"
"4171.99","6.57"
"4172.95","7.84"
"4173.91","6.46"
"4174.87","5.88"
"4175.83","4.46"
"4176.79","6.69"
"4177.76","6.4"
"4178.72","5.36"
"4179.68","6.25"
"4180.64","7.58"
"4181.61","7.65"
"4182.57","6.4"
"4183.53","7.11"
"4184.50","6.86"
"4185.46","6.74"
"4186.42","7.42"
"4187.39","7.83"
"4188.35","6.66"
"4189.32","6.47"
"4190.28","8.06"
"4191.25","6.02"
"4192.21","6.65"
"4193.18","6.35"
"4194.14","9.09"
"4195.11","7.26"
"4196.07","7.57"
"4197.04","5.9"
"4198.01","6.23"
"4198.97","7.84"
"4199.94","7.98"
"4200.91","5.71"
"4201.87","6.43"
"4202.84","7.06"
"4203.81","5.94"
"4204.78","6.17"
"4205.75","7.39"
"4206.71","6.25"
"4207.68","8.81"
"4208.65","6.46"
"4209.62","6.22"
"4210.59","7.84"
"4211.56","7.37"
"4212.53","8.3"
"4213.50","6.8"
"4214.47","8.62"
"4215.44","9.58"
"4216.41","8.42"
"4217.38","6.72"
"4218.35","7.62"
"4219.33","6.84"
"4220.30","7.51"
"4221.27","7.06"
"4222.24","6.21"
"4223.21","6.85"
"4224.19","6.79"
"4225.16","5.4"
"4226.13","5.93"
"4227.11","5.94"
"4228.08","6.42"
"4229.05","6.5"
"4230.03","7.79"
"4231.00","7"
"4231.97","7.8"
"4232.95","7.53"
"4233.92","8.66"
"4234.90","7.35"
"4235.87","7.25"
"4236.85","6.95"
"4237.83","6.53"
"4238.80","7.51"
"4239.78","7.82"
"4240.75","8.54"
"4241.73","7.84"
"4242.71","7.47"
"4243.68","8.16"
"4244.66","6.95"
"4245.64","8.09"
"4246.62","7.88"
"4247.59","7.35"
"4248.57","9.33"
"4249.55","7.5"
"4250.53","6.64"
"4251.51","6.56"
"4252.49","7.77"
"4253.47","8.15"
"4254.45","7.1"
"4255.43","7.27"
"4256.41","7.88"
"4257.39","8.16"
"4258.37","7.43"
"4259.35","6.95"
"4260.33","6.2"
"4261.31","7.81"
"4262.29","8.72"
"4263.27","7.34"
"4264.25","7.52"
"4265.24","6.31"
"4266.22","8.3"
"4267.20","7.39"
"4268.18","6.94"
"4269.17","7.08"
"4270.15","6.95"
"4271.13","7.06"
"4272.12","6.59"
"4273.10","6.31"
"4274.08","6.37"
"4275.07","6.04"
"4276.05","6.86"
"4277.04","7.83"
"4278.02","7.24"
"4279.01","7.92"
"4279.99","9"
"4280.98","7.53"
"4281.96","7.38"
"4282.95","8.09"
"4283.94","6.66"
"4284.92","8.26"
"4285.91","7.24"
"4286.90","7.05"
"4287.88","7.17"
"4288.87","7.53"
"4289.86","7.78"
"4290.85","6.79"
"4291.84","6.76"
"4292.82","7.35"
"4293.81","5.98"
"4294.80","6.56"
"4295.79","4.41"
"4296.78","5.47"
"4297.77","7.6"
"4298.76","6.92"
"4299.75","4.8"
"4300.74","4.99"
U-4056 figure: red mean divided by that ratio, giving 6.8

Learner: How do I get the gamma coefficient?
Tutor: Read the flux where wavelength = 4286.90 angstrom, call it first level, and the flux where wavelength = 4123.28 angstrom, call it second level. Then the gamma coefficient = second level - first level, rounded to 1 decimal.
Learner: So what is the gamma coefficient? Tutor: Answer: 0.2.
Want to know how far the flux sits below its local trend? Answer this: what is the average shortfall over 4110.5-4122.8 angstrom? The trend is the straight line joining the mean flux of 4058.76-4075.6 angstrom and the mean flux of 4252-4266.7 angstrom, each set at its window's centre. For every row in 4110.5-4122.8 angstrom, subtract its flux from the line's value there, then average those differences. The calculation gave -0.39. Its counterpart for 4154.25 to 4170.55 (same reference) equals 0.16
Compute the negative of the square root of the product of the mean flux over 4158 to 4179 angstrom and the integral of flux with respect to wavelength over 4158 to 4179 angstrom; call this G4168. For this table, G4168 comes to -30.8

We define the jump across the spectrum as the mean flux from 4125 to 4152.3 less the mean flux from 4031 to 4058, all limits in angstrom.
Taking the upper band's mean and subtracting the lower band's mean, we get 0.18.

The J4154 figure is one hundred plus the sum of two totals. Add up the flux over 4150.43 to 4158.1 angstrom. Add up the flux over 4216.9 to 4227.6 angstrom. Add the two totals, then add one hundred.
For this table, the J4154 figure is 229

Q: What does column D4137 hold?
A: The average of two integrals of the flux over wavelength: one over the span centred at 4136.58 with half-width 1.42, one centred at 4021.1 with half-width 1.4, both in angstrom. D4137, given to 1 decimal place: 22.5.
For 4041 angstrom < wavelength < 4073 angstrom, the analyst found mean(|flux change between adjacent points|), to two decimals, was 0.89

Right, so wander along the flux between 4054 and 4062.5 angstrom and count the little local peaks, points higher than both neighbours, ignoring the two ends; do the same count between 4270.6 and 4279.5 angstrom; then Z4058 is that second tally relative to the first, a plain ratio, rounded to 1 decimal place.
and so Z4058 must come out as 2.0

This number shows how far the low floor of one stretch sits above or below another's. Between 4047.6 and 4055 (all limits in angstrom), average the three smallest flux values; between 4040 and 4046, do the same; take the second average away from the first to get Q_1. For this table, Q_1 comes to 0.3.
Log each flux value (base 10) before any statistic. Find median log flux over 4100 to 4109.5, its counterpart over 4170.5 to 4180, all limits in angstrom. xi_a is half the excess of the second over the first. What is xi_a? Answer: -0.026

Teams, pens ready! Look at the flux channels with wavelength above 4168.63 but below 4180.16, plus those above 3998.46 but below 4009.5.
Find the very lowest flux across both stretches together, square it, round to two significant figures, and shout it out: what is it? 20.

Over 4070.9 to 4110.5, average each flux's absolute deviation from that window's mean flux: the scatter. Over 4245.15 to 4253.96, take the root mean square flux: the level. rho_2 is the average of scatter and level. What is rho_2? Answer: 4.14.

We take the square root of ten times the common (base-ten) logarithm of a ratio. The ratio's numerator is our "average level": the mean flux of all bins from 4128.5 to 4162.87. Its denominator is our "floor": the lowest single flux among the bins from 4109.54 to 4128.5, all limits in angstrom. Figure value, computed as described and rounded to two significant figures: 0.82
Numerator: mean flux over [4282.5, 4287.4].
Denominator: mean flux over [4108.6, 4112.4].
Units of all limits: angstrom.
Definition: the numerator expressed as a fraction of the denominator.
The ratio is 1.04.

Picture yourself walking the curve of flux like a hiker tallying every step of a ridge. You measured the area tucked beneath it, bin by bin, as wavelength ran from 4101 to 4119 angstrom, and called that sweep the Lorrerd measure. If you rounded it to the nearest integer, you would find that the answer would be 129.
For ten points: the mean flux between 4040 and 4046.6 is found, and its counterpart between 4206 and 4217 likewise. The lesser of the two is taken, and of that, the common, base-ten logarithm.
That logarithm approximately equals 0.847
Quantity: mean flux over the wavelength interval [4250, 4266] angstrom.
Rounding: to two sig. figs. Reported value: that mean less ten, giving -2.6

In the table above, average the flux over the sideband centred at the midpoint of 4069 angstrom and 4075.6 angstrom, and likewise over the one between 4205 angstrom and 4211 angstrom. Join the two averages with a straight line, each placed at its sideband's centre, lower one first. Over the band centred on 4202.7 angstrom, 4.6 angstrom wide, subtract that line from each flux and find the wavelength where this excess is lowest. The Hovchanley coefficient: 4200.91 angstrom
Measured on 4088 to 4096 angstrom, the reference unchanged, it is 4090.19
